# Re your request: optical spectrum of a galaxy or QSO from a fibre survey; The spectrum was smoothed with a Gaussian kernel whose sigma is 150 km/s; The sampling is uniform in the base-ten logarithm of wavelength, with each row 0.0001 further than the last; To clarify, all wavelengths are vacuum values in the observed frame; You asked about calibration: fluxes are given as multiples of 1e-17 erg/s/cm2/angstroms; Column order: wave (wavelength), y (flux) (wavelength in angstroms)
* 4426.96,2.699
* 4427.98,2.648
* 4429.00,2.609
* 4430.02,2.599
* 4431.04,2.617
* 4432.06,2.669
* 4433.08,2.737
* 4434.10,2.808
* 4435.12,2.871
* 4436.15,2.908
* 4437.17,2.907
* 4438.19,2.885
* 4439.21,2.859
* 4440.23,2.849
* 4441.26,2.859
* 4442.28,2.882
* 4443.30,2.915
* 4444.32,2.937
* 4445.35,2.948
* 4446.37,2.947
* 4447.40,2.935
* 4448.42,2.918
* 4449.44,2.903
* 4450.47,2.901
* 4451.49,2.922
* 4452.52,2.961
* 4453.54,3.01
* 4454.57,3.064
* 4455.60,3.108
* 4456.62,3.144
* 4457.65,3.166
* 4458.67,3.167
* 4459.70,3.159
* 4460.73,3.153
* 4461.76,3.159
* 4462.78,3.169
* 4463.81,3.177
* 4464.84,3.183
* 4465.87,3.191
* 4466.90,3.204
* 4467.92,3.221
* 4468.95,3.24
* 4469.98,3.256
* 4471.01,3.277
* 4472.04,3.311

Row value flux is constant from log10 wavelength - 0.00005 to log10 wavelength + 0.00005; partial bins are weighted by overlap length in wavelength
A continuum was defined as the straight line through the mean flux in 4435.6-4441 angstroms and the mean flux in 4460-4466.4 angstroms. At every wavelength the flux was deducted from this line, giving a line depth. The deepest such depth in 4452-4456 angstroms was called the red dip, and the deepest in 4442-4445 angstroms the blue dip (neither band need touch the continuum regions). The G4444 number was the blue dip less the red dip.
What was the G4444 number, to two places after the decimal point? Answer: -0.04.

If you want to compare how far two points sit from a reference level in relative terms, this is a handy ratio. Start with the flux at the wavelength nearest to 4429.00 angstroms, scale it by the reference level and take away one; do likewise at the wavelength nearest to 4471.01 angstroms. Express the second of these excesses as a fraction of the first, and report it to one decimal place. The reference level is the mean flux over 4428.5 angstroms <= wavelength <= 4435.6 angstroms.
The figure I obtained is -6.2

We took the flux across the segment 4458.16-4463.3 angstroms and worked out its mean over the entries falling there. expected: 3.16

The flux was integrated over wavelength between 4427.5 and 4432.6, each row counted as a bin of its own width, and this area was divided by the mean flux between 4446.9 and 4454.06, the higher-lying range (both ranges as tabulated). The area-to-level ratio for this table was 4.6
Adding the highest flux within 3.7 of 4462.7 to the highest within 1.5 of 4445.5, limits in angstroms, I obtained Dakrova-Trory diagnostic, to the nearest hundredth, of 6.14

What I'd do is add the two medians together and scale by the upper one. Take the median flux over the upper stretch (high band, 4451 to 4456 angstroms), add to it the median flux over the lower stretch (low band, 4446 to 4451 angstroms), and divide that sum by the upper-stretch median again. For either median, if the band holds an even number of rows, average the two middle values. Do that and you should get 1.97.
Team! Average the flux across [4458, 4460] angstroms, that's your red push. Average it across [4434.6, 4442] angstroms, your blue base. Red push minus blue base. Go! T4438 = 0.29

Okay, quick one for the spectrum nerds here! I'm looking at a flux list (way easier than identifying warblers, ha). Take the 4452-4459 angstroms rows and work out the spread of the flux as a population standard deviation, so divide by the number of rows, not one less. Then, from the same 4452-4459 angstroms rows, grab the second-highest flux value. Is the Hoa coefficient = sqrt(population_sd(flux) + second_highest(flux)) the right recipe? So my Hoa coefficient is 1.80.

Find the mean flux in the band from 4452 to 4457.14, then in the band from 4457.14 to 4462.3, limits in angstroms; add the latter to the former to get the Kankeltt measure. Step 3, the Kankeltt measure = 6.2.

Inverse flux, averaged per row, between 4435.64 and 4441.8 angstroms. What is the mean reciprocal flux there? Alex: 0.348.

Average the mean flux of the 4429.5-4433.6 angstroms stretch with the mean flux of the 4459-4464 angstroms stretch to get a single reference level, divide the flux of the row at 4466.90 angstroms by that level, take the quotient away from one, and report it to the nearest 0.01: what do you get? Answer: -0.10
